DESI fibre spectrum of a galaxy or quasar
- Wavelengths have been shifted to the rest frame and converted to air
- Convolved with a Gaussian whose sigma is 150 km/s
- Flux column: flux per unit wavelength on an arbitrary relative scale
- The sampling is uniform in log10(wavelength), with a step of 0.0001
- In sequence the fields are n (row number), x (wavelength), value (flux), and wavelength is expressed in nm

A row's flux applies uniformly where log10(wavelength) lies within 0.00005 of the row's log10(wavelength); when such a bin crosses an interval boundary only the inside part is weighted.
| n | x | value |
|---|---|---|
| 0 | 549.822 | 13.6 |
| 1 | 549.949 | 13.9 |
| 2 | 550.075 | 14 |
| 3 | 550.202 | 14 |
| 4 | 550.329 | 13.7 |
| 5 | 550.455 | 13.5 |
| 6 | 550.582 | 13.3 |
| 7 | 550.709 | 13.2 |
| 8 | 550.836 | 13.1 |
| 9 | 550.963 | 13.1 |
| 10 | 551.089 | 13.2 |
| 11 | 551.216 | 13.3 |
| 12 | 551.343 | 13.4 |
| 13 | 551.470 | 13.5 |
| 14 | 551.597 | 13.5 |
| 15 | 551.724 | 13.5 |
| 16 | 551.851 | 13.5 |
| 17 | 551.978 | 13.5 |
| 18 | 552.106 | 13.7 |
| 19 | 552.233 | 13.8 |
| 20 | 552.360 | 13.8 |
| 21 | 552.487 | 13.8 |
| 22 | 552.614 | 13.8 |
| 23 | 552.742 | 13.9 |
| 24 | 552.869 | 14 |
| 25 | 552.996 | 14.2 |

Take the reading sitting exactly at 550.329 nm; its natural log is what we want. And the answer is 2.62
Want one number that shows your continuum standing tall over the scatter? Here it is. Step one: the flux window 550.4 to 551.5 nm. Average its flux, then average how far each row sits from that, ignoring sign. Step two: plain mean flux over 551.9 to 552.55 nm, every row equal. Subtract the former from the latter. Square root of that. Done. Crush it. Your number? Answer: 3.69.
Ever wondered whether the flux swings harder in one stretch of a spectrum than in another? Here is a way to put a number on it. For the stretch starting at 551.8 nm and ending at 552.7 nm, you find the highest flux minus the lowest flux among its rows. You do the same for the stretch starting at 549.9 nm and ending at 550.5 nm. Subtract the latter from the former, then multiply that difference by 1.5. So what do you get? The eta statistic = -0.30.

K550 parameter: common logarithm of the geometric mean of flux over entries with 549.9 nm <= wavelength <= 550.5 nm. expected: 1.14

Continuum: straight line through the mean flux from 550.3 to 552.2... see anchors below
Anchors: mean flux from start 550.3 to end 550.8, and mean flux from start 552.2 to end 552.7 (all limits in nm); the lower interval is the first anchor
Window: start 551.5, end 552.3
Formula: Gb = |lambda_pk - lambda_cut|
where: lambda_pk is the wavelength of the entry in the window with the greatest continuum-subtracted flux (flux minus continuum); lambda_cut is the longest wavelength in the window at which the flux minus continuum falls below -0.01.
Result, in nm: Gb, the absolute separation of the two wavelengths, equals 0.13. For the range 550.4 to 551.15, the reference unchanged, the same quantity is 0.63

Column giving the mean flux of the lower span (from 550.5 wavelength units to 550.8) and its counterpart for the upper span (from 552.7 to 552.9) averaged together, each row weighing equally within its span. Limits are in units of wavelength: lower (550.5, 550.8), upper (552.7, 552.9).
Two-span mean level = 13.6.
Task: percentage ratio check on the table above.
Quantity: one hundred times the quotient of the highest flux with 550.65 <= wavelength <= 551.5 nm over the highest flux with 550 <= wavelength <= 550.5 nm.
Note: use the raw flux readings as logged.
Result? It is 96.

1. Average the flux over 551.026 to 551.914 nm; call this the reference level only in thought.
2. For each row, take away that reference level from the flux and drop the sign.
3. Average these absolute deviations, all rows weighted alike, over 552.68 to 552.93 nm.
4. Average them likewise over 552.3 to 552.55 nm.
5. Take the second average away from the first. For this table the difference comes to 0.15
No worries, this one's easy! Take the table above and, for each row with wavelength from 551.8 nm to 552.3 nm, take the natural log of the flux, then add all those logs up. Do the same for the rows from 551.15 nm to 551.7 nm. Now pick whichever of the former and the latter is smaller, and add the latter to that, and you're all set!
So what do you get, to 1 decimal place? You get 20.8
